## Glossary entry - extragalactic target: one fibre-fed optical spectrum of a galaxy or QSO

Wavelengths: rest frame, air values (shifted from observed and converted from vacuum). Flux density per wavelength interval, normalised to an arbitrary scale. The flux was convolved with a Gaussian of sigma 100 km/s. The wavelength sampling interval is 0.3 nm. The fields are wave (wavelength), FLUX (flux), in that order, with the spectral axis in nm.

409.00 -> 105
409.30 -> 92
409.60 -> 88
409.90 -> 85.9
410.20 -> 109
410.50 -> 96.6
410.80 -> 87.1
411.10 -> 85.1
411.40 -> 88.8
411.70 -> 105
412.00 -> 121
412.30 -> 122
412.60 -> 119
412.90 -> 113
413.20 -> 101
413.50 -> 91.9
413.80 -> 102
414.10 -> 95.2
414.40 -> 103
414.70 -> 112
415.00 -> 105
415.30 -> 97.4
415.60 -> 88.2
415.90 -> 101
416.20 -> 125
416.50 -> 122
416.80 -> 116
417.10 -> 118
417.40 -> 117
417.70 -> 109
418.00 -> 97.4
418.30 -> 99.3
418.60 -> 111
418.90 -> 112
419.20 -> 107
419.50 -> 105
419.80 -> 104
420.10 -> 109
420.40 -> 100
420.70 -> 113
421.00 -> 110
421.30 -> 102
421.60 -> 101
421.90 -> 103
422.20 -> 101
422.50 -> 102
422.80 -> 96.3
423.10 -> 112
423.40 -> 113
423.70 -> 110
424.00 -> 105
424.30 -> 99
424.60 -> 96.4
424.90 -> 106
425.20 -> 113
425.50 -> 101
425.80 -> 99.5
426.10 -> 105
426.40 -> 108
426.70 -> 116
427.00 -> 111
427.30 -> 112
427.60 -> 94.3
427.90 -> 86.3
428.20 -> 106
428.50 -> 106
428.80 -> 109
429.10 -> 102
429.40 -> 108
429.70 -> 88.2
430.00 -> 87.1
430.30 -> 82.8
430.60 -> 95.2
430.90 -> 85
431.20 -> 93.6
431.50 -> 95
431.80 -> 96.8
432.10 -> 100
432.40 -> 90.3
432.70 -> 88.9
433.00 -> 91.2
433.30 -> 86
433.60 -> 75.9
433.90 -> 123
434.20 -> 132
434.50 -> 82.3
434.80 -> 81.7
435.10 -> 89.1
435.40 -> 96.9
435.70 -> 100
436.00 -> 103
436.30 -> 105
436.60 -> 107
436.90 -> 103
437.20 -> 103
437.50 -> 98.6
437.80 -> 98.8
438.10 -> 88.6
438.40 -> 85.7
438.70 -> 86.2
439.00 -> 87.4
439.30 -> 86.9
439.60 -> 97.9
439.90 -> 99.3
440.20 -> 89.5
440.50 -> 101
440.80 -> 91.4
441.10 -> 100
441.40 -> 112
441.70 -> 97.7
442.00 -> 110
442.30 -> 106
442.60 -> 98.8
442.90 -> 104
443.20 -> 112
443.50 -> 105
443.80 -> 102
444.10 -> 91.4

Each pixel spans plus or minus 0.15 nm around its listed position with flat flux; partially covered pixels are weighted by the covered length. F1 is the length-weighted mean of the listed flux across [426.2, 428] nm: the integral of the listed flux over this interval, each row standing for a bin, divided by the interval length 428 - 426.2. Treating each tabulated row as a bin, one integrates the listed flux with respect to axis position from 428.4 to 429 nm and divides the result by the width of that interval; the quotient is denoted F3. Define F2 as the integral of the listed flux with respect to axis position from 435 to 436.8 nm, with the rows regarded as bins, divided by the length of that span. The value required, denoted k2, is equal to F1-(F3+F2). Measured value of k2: -103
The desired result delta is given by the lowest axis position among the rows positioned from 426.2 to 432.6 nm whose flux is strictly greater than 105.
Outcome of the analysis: 426.40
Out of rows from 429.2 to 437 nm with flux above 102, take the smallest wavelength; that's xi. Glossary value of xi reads 429.40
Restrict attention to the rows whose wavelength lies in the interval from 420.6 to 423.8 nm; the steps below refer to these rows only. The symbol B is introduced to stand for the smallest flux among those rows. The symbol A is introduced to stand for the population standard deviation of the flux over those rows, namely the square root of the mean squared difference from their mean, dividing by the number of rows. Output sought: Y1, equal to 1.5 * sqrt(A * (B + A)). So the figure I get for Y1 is 36.0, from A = 6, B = 96.3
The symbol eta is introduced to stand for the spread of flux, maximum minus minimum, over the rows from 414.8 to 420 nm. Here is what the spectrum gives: 36.8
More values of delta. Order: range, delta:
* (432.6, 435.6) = 433.90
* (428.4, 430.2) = 428.50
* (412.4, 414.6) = 412.60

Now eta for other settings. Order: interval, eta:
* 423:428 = 29.7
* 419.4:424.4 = 16.7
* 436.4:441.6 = 26.3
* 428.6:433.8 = 33.1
